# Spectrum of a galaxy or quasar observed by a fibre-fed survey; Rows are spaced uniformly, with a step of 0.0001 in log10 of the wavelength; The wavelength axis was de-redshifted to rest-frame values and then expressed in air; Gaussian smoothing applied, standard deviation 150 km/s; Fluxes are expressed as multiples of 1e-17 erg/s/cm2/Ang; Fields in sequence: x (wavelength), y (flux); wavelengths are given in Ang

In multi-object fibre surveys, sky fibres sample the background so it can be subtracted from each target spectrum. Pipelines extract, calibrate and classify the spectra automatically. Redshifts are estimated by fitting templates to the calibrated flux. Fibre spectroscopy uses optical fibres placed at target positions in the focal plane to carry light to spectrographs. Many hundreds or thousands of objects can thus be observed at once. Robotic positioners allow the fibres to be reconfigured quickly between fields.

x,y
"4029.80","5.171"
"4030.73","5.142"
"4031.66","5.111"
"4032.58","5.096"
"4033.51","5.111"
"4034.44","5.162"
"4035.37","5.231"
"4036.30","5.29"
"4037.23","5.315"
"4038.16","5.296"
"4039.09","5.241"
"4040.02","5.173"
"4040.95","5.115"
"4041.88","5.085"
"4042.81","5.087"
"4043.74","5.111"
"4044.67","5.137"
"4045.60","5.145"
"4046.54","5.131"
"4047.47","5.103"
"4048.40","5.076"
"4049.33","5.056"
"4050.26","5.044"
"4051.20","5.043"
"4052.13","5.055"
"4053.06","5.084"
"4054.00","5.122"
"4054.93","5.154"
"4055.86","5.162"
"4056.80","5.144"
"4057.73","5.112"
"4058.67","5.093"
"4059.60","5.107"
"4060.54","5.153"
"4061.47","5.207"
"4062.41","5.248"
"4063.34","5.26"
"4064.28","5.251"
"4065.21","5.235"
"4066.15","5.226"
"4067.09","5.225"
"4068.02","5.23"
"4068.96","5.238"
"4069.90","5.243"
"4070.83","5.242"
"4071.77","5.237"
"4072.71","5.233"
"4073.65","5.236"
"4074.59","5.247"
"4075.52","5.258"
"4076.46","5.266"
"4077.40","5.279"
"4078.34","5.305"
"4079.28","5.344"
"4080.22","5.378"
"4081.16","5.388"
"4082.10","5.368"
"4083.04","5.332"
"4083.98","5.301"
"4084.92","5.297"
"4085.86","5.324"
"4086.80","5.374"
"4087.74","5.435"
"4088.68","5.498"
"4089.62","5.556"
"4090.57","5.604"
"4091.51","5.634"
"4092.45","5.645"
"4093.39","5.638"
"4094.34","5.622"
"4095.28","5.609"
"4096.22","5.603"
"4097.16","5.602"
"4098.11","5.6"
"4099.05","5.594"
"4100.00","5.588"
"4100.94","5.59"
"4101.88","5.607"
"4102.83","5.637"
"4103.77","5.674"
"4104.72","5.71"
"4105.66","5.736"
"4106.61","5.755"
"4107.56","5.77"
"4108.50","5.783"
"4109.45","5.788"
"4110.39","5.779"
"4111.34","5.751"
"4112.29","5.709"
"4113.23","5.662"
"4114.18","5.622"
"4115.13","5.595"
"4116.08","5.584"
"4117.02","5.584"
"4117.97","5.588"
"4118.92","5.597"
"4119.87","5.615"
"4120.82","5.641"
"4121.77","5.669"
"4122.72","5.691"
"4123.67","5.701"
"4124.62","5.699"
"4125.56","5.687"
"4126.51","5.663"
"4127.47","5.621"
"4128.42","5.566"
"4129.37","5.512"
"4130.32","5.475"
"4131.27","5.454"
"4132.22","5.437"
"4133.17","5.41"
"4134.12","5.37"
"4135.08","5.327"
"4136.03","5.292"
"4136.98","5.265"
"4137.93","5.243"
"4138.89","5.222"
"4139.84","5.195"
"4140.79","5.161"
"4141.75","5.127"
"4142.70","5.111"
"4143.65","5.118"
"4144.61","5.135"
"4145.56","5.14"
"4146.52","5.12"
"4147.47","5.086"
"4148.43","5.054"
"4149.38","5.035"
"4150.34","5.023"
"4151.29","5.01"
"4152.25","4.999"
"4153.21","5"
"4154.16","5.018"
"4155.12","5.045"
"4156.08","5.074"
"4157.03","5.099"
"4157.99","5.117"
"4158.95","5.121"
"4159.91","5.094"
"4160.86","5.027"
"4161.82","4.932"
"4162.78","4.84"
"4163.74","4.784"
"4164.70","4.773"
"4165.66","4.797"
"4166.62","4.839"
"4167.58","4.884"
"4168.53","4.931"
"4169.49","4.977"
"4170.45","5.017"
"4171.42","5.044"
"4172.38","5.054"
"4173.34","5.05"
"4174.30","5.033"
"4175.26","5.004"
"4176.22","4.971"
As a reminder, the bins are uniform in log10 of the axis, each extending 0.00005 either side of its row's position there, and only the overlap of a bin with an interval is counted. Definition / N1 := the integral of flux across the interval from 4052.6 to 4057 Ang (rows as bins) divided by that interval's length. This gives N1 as 5.13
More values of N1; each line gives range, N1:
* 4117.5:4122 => 5.61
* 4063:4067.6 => 5.24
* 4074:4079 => 5.27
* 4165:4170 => 4.89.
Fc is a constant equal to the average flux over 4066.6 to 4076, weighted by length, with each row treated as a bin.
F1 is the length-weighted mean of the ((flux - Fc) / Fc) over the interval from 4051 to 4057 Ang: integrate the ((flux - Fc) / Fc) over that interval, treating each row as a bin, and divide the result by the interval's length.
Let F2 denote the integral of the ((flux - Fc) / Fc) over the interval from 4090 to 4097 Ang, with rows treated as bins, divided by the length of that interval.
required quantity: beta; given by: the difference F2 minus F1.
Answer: 0.10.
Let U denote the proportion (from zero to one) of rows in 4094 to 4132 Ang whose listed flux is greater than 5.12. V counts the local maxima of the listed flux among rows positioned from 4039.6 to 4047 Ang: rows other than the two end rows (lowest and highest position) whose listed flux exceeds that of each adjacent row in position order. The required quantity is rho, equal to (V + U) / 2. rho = 1.00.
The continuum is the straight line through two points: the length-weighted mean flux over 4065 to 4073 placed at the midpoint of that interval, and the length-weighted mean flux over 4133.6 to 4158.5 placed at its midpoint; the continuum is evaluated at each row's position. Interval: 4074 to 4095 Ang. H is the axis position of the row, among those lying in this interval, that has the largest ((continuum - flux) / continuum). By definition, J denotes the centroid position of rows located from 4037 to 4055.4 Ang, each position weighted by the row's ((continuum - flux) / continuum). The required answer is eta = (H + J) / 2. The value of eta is 4061.2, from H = 4074.59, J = 4047.8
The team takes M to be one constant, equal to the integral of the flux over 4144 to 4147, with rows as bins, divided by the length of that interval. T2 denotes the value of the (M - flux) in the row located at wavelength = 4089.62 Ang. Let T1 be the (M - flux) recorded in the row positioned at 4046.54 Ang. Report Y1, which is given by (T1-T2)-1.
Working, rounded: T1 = 0.0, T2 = -0.43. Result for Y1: -0.6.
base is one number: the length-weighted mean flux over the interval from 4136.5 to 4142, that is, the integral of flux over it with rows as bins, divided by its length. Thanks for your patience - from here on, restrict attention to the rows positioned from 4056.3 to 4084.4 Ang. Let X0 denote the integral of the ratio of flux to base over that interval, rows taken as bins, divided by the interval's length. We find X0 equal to 1.008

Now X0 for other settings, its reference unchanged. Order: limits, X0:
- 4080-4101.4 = 1.058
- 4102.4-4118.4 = 1.094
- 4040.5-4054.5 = 0.979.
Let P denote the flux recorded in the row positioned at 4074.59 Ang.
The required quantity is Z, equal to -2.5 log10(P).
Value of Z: -1.80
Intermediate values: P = 5.247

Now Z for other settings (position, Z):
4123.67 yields -1.89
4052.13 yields -1.76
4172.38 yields -1.76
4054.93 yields -1.78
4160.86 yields -1.75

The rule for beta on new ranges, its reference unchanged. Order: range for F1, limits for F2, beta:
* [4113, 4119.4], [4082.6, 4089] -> -0.05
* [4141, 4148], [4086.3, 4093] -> 0.08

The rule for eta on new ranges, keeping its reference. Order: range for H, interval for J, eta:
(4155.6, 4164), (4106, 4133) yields 4141.1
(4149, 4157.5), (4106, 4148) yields 4136.0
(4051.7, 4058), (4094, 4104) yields 4075.6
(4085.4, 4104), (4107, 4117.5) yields 4098.9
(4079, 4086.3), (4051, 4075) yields 4069.7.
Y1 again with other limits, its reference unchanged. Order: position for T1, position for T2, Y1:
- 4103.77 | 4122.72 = -1.0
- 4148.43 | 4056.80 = -0.9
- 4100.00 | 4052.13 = -1.5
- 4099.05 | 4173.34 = -1.5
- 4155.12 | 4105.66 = -0.3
